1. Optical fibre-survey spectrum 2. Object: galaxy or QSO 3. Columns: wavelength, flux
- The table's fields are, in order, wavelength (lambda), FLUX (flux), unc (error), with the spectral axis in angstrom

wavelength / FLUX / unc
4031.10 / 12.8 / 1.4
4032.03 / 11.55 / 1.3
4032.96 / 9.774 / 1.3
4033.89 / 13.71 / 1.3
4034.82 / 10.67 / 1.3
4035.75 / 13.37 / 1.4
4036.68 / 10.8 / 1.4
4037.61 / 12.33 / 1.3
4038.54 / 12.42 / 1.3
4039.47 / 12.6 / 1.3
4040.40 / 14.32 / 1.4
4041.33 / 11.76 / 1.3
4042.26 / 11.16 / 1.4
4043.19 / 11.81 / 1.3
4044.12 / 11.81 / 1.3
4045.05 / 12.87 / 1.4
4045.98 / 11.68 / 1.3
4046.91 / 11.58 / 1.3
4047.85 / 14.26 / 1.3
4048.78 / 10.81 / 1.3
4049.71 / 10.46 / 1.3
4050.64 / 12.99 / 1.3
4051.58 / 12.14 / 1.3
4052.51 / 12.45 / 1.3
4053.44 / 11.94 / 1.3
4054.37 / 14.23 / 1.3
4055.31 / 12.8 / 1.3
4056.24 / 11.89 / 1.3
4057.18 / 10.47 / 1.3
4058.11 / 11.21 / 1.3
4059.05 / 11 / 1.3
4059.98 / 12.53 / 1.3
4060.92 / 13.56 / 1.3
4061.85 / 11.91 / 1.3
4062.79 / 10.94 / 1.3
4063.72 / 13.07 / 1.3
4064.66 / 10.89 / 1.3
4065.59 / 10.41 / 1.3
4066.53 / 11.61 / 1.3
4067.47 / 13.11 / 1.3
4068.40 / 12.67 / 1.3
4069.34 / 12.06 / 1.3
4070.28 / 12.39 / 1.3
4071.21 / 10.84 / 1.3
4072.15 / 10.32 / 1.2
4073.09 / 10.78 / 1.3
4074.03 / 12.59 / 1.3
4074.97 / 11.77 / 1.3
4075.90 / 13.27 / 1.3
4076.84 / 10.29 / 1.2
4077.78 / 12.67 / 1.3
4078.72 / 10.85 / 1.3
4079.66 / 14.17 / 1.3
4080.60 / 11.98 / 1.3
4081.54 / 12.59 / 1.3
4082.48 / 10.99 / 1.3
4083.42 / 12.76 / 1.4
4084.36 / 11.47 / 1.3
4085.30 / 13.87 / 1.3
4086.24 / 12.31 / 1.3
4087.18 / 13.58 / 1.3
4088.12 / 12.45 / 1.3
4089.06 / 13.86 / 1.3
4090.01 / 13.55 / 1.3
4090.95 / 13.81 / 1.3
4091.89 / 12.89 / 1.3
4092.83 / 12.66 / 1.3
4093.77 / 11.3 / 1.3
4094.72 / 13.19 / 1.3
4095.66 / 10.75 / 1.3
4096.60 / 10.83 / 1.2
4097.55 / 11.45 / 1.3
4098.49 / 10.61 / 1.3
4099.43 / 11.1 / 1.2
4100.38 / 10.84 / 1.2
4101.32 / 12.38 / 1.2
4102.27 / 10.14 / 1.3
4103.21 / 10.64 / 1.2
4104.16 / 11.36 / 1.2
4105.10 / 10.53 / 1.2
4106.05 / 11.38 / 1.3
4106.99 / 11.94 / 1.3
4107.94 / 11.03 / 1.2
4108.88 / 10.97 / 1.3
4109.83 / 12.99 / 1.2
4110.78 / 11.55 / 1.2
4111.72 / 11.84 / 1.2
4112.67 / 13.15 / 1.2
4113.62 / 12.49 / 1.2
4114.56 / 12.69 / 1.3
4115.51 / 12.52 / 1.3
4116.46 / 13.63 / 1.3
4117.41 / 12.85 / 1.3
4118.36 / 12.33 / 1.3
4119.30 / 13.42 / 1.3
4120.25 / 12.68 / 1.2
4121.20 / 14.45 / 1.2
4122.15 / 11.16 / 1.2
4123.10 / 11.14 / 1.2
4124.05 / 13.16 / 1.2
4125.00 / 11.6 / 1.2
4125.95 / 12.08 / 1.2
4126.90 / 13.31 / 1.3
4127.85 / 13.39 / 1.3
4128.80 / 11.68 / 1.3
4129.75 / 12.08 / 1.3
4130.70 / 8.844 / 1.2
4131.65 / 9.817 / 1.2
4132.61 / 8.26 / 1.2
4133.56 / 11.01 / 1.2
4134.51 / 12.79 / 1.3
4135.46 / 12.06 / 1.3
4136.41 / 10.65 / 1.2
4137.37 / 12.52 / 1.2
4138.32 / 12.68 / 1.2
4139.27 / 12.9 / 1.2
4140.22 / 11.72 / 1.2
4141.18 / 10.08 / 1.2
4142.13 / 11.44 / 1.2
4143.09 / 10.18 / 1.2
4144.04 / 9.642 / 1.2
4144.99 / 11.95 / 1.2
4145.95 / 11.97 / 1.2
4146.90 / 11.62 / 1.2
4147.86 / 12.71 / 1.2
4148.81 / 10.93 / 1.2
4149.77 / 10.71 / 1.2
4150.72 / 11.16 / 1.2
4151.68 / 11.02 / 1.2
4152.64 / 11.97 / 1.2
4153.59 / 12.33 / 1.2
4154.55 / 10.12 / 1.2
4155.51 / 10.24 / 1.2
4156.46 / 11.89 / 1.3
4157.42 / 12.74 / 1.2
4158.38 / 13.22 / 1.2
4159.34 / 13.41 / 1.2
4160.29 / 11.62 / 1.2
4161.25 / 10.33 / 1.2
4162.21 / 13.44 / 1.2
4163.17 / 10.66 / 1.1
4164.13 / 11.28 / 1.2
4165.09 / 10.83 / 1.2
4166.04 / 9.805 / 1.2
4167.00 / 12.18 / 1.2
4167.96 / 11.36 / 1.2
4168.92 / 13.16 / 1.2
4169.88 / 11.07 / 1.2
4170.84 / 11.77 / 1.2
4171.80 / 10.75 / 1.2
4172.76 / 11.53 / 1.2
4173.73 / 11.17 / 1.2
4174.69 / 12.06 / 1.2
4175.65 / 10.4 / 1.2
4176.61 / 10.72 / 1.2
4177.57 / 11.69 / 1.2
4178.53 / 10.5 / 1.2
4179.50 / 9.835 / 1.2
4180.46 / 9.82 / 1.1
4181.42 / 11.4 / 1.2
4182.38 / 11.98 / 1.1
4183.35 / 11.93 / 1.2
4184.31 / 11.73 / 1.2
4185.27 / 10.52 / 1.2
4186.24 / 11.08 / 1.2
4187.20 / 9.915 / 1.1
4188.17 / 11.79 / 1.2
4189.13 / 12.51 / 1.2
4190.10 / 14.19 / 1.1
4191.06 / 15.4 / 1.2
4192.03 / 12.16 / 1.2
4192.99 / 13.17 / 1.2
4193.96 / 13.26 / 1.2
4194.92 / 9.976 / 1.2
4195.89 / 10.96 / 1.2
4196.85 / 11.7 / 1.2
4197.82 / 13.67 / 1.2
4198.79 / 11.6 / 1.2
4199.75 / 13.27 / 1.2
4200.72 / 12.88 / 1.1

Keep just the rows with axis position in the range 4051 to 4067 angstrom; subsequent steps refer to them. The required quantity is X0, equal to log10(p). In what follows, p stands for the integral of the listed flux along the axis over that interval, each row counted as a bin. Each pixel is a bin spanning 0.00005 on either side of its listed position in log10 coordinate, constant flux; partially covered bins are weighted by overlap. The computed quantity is 2.3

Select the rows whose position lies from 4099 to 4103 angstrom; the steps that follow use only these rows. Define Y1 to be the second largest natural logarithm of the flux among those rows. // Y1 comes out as 2.41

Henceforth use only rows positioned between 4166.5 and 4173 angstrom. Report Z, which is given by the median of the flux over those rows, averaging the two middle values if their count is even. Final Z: 11.53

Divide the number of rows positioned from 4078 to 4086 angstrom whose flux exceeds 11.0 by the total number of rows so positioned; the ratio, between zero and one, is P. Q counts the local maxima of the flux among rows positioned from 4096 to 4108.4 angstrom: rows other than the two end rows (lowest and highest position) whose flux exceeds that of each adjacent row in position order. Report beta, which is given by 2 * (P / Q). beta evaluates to 0.30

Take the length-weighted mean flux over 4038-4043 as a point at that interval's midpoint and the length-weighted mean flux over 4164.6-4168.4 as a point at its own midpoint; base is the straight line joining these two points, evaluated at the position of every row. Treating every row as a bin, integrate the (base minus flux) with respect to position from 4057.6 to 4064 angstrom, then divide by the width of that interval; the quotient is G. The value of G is 0.2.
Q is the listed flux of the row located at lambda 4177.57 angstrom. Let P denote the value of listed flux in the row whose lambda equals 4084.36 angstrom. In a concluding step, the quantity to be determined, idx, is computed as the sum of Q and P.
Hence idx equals 23.2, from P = 11.47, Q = 11.69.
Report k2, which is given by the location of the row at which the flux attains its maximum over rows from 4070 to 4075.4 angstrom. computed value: 4074.03 angstrom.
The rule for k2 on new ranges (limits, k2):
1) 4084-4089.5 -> 4085.30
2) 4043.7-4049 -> 4047.85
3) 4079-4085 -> 4079.66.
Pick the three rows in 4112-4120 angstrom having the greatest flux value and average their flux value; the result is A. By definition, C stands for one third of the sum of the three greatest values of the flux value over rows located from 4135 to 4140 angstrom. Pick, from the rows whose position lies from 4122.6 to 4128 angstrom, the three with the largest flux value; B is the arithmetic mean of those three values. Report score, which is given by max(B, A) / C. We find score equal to 1.06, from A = 13.4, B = 13.3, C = 12.7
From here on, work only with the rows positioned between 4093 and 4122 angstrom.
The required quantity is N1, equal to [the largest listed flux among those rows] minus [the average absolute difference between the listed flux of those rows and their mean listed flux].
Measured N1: 13.5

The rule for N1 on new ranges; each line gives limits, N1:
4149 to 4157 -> 11.7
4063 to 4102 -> 13.2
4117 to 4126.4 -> 13.6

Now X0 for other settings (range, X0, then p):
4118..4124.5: 1.9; 82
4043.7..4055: 2.1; 139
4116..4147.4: 2.6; 370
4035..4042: 1.9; 87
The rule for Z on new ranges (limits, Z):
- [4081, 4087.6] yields 12.59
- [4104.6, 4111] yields 11.38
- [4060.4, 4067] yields 11.61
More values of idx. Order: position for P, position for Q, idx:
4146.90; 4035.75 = 25.0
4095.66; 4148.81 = 21.7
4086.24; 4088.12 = 24.8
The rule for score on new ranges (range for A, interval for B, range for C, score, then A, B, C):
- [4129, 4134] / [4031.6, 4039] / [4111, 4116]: 1.03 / 11.0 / 13.2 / 12.8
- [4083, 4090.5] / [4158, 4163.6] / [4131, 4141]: 1.08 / 13.8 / 13.4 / 12.8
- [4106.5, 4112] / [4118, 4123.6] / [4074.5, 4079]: 1.08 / 12.3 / 13.5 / 12.6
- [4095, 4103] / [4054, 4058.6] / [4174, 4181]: 1.13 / 11.6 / 13.0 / 11.5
